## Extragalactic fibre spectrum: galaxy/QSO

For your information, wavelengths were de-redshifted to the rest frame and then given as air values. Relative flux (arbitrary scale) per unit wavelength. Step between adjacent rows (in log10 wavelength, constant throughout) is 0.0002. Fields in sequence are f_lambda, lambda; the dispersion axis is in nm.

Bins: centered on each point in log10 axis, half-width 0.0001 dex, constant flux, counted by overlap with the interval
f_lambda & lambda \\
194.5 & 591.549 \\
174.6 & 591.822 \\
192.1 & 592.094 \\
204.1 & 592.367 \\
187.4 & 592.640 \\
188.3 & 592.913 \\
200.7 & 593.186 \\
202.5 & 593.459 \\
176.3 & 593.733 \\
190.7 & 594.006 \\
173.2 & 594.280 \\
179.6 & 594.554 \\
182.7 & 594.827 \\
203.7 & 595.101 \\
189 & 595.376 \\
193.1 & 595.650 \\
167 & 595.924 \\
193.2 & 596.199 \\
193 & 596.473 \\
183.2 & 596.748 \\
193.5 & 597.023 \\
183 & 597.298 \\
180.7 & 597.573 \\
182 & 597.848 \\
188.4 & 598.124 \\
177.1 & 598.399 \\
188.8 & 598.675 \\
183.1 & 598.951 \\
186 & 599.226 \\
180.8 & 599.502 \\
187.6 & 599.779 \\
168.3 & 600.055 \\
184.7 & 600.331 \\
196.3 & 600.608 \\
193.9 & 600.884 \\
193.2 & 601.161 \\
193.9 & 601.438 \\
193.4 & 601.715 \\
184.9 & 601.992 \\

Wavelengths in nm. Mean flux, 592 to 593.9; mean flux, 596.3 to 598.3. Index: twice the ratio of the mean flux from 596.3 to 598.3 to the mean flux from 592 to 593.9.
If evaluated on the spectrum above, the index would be 1.93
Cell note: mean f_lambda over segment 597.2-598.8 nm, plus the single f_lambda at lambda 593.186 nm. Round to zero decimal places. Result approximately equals 384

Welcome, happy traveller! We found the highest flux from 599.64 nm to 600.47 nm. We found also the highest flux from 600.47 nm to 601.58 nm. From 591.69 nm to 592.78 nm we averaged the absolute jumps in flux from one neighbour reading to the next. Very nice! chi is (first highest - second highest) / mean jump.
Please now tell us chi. -0.56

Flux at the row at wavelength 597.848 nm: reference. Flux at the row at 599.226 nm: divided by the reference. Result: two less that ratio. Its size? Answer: 0.98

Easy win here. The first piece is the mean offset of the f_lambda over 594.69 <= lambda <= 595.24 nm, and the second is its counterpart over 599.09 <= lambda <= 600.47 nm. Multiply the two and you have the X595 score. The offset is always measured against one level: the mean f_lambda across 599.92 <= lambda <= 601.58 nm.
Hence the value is -33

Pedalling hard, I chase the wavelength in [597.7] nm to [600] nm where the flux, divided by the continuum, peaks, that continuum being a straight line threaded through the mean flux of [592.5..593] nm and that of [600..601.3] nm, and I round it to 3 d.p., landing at 598.675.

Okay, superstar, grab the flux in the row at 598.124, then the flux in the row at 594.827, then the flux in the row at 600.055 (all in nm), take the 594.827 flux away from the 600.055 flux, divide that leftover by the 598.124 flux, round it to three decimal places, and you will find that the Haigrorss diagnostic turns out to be -0.076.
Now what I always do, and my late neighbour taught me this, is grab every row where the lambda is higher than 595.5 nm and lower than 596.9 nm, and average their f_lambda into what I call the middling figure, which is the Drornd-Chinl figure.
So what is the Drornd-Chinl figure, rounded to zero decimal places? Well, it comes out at 186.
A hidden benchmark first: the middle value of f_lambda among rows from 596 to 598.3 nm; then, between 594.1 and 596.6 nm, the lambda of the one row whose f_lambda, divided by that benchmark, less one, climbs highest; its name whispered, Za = 595.101 nm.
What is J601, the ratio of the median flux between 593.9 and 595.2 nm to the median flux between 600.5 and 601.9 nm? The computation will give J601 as 0.94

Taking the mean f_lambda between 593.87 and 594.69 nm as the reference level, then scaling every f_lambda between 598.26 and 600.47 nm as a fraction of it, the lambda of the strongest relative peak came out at 598.675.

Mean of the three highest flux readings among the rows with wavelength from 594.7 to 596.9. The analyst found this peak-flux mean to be 197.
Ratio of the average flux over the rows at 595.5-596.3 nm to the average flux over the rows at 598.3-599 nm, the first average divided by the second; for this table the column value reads 1.01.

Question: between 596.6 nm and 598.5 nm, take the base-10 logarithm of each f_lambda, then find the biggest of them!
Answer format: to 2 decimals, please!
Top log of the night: 2.29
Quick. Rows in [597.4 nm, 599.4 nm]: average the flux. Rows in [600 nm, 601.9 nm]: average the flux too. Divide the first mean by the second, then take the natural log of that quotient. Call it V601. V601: -0.03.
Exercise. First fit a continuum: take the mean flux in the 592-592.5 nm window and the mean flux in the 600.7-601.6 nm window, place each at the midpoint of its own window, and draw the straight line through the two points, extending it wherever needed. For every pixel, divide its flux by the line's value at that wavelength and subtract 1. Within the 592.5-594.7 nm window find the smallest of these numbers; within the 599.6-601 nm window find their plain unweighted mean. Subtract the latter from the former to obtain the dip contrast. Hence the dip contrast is -0.08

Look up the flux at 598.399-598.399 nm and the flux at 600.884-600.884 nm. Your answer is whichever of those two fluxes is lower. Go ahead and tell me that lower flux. 177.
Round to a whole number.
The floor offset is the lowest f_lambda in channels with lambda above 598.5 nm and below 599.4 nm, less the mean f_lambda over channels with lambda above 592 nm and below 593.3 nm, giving -11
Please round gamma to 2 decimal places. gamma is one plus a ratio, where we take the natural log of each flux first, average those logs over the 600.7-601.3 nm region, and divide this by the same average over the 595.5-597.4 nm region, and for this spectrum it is 2.01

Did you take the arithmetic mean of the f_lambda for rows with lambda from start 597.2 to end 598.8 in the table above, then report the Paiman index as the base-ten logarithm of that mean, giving 2.26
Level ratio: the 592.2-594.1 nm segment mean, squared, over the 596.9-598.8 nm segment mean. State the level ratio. 201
